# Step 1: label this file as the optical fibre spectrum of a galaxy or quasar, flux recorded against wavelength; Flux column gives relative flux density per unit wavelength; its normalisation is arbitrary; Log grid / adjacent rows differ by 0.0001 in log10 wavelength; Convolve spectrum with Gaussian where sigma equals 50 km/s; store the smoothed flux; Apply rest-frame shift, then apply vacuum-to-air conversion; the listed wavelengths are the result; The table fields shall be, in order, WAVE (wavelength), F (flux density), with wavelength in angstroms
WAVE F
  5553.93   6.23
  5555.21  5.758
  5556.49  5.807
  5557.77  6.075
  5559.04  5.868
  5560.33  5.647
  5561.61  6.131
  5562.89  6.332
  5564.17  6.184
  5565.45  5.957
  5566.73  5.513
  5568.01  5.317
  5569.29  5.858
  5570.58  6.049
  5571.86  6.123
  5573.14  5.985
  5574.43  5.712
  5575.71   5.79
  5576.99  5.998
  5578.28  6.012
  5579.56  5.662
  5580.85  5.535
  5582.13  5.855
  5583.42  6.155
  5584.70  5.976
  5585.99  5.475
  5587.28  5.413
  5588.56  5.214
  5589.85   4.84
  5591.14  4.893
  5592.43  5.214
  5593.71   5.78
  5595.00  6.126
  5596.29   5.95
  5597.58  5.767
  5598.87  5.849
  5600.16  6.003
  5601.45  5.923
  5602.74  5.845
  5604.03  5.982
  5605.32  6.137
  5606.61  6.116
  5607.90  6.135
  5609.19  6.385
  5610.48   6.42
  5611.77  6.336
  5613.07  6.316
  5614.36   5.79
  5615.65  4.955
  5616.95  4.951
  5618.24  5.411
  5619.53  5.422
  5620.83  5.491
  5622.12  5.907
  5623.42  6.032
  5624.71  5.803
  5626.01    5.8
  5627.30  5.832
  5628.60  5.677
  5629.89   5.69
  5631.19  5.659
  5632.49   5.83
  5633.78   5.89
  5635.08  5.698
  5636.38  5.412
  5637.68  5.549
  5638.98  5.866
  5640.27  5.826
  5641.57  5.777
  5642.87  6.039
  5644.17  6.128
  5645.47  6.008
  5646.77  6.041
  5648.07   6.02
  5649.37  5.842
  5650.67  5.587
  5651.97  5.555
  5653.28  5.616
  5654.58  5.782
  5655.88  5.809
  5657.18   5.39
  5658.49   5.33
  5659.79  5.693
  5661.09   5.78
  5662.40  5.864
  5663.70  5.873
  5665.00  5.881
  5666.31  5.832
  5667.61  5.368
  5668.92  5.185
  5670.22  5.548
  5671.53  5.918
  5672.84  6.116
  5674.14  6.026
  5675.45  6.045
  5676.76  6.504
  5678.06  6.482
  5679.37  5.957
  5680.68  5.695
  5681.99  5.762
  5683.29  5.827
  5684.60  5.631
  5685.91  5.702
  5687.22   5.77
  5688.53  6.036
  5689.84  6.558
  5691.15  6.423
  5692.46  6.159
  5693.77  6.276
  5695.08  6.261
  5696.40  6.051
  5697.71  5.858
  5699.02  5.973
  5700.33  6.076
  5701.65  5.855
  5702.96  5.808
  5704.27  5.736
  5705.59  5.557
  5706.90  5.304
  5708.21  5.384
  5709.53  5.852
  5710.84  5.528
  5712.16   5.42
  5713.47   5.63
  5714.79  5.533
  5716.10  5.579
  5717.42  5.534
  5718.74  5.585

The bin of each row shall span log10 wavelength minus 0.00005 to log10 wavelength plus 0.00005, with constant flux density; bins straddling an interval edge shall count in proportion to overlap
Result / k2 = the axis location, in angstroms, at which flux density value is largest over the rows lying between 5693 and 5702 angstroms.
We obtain 5693.77 angstroms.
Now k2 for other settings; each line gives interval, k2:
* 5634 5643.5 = 5642.87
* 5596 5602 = 5600.16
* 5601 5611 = 5610.48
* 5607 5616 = 5610.48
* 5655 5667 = 5665.00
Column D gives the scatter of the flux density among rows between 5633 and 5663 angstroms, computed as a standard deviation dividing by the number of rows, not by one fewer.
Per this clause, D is 0.22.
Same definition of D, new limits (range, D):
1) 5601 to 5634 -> 0.37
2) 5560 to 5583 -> 0.26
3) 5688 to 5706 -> 0.27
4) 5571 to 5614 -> 0.39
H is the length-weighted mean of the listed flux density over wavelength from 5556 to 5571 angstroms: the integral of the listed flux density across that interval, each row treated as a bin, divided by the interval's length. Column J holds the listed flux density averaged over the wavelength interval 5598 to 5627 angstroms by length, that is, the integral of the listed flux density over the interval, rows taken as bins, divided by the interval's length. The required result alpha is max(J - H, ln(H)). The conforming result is 1.774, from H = 5.89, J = 5.86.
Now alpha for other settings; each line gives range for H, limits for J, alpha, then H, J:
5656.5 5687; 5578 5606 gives 1.758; 5.80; 5.71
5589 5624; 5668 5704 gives 1.753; 5.77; 5.97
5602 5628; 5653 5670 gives 1.767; 5.85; 5.65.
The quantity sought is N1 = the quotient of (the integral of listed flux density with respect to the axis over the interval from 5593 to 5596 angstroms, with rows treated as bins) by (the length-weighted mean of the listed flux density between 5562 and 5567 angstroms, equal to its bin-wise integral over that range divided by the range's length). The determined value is 2.9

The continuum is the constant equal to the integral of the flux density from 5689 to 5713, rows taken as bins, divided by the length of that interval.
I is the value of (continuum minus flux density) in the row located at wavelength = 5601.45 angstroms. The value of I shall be 0.0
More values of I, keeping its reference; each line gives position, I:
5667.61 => 0.5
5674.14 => -0.1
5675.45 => -0.2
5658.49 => 0.6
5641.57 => 0.1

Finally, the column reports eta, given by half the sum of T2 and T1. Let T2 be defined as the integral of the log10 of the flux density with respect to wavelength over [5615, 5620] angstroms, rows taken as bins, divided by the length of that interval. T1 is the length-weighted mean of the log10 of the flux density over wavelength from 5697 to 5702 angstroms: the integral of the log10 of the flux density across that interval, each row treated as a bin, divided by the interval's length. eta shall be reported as 0.744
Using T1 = 0.774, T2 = 0.714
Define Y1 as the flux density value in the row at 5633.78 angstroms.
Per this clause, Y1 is 5.89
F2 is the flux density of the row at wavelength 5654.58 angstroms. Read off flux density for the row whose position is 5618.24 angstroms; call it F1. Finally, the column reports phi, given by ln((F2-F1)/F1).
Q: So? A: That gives -2.7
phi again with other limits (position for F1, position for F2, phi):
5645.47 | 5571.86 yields -4.0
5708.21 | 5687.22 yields -2.6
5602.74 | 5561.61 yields -3.0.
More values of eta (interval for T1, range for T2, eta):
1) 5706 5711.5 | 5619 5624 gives 0.749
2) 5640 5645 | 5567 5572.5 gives 0.769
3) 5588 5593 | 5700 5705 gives 0.733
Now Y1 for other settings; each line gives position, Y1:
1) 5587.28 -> 5.413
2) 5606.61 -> 6.116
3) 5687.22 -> 5.77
